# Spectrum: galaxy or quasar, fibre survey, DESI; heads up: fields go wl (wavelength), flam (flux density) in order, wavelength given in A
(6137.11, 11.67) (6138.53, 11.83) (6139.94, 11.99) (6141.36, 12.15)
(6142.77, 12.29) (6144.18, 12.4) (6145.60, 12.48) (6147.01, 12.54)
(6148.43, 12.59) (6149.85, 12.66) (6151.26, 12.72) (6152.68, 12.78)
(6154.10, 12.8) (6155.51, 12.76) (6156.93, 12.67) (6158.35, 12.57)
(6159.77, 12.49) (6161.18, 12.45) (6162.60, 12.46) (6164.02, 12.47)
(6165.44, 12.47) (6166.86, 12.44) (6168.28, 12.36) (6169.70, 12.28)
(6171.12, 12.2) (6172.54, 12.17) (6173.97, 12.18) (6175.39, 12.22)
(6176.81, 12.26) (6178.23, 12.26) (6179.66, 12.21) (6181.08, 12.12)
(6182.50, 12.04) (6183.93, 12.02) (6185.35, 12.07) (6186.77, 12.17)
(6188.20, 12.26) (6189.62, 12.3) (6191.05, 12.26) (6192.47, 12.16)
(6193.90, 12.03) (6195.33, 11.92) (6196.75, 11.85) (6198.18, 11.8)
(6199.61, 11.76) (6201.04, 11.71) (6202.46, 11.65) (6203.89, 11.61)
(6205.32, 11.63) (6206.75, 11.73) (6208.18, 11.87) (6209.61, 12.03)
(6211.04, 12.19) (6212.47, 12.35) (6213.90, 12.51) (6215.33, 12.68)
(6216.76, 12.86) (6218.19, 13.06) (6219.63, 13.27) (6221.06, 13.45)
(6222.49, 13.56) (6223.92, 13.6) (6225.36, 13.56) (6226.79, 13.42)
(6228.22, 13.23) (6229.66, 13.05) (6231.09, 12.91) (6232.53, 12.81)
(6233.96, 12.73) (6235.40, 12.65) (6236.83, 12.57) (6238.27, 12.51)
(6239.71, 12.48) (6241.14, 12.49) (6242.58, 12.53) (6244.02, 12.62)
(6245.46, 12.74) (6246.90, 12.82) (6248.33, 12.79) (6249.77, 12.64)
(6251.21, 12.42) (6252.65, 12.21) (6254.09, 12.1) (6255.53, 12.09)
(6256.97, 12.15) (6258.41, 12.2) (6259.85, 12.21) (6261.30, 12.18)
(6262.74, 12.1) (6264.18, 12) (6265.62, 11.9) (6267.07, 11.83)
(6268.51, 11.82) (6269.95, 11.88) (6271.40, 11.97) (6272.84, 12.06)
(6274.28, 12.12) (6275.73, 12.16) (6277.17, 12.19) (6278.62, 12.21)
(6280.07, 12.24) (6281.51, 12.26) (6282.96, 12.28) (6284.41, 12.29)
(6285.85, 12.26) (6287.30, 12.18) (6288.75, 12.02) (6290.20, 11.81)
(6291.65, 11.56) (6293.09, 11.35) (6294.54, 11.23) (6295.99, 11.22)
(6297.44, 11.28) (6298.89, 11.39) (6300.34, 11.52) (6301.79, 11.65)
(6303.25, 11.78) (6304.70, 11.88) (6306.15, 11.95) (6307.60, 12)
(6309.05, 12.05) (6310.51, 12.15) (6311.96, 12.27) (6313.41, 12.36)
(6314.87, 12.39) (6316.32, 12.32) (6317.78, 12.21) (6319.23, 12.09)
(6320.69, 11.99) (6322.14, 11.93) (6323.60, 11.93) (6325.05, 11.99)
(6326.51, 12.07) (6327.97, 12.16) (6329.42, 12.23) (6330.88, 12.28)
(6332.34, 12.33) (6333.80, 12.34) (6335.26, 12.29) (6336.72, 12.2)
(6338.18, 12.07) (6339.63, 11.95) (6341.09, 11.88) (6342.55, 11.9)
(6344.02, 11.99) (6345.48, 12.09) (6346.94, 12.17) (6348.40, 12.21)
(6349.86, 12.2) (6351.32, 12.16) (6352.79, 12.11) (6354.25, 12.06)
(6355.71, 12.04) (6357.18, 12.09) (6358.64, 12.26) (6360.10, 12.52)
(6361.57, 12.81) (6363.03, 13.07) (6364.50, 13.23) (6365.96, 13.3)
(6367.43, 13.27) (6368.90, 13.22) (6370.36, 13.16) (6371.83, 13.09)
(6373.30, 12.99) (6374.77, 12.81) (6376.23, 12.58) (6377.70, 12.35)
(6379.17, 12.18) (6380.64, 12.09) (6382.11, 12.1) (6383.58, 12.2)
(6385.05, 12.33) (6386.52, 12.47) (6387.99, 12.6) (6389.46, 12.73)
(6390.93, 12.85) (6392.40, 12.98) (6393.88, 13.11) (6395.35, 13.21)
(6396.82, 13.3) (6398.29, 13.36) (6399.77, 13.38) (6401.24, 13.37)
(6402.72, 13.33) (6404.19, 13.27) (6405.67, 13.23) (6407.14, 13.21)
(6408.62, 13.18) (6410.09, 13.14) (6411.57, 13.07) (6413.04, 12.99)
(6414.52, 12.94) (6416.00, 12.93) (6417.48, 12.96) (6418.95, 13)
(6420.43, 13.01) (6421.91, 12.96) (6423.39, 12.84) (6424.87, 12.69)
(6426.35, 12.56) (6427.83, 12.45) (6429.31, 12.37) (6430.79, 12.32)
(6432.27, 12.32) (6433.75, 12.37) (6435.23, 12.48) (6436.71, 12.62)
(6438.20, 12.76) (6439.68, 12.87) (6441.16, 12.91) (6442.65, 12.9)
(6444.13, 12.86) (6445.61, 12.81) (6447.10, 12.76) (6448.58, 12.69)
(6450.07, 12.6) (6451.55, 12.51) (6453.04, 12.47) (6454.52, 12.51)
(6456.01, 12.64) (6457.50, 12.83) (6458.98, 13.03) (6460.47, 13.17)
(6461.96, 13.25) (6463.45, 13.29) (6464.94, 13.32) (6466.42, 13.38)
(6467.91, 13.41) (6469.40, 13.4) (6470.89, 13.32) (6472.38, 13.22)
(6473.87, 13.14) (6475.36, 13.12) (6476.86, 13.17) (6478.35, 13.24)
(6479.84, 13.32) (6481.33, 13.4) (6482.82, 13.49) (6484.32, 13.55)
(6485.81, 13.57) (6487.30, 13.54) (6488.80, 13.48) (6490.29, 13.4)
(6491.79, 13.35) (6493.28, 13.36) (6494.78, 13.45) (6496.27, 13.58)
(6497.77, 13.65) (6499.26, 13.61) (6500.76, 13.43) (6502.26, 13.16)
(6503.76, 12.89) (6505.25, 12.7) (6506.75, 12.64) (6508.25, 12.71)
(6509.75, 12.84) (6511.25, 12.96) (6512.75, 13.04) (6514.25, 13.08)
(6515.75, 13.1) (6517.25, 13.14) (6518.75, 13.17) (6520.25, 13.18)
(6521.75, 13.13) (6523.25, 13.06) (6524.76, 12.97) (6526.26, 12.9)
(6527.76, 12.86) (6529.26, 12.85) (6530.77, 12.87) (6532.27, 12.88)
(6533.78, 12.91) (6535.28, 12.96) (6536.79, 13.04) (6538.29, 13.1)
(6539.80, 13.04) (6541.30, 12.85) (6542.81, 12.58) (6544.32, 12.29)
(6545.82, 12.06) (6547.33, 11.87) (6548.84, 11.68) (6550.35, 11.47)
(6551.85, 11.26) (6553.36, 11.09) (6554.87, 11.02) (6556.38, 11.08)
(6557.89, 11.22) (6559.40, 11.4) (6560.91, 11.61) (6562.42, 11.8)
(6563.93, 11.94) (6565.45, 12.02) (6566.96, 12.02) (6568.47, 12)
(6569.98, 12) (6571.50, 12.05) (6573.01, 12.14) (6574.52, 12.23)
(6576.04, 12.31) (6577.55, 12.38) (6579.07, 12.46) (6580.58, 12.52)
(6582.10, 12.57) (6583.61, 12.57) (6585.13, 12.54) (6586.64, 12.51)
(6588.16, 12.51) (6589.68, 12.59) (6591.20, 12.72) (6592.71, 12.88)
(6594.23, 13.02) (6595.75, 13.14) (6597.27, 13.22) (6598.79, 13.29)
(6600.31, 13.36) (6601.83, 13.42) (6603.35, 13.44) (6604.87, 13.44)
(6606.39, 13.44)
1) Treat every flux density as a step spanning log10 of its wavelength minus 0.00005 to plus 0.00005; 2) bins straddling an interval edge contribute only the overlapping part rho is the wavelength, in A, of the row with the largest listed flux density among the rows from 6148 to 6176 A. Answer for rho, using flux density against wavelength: 6154.10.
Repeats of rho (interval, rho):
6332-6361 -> 6360.10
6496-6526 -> 6497.77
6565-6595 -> 6594.23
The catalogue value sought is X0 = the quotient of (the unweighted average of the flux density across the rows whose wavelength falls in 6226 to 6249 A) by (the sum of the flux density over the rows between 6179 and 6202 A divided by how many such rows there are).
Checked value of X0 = 1.061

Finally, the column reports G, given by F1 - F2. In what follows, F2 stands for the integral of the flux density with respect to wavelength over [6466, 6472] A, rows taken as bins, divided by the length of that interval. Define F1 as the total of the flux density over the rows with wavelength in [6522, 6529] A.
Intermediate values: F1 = 51.8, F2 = 13.4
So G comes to 38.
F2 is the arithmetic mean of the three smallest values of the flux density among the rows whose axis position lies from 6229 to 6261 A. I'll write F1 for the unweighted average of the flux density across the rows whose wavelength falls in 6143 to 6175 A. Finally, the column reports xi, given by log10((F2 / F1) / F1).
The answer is -1.11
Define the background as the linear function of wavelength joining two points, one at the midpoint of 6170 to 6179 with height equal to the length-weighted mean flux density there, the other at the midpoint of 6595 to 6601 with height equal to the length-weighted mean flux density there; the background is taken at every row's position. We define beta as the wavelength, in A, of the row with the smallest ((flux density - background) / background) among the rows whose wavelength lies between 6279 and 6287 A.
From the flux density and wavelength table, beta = 6280.07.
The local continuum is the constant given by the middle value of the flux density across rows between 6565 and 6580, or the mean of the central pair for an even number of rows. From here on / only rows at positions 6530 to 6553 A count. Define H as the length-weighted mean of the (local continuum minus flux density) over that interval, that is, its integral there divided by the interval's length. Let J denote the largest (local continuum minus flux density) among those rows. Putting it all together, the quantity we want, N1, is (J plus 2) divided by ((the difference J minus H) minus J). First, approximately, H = -0.3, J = 0.8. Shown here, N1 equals 8.4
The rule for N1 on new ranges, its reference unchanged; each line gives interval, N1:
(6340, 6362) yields 37.7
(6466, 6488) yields 0.8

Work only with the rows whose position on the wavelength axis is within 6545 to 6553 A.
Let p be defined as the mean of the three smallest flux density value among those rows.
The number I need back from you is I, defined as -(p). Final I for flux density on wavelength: -11.5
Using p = 11.47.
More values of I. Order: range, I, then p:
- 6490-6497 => -13.4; 13.37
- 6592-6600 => -13.0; 13.01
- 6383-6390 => -12.3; 12.33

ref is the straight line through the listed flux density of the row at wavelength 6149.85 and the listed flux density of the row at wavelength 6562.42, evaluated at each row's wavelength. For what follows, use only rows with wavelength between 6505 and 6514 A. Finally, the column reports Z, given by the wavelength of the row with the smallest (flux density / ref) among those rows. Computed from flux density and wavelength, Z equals 6506.75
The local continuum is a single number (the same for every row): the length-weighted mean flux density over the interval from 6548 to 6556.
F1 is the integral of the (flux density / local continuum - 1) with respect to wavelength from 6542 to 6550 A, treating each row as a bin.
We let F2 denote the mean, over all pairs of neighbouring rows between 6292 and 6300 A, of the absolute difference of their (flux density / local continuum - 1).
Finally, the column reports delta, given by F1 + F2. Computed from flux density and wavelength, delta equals 0.55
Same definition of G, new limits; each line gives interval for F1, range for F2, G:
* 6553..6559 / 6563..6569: 32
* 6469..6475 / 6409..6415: 40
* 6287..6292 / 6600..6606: 34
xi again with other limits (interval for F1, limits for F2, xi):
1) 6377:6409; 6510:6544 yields -1.11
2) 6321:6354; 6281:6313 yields -1.12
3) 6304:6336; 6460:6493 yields -1.05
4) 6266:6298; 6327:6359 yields -1.08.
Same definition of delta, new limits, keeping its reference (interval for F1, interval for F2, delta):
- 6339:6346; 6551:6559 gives 0.42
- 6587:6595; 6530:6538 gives 1.02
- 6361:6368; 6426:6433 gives 1.14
